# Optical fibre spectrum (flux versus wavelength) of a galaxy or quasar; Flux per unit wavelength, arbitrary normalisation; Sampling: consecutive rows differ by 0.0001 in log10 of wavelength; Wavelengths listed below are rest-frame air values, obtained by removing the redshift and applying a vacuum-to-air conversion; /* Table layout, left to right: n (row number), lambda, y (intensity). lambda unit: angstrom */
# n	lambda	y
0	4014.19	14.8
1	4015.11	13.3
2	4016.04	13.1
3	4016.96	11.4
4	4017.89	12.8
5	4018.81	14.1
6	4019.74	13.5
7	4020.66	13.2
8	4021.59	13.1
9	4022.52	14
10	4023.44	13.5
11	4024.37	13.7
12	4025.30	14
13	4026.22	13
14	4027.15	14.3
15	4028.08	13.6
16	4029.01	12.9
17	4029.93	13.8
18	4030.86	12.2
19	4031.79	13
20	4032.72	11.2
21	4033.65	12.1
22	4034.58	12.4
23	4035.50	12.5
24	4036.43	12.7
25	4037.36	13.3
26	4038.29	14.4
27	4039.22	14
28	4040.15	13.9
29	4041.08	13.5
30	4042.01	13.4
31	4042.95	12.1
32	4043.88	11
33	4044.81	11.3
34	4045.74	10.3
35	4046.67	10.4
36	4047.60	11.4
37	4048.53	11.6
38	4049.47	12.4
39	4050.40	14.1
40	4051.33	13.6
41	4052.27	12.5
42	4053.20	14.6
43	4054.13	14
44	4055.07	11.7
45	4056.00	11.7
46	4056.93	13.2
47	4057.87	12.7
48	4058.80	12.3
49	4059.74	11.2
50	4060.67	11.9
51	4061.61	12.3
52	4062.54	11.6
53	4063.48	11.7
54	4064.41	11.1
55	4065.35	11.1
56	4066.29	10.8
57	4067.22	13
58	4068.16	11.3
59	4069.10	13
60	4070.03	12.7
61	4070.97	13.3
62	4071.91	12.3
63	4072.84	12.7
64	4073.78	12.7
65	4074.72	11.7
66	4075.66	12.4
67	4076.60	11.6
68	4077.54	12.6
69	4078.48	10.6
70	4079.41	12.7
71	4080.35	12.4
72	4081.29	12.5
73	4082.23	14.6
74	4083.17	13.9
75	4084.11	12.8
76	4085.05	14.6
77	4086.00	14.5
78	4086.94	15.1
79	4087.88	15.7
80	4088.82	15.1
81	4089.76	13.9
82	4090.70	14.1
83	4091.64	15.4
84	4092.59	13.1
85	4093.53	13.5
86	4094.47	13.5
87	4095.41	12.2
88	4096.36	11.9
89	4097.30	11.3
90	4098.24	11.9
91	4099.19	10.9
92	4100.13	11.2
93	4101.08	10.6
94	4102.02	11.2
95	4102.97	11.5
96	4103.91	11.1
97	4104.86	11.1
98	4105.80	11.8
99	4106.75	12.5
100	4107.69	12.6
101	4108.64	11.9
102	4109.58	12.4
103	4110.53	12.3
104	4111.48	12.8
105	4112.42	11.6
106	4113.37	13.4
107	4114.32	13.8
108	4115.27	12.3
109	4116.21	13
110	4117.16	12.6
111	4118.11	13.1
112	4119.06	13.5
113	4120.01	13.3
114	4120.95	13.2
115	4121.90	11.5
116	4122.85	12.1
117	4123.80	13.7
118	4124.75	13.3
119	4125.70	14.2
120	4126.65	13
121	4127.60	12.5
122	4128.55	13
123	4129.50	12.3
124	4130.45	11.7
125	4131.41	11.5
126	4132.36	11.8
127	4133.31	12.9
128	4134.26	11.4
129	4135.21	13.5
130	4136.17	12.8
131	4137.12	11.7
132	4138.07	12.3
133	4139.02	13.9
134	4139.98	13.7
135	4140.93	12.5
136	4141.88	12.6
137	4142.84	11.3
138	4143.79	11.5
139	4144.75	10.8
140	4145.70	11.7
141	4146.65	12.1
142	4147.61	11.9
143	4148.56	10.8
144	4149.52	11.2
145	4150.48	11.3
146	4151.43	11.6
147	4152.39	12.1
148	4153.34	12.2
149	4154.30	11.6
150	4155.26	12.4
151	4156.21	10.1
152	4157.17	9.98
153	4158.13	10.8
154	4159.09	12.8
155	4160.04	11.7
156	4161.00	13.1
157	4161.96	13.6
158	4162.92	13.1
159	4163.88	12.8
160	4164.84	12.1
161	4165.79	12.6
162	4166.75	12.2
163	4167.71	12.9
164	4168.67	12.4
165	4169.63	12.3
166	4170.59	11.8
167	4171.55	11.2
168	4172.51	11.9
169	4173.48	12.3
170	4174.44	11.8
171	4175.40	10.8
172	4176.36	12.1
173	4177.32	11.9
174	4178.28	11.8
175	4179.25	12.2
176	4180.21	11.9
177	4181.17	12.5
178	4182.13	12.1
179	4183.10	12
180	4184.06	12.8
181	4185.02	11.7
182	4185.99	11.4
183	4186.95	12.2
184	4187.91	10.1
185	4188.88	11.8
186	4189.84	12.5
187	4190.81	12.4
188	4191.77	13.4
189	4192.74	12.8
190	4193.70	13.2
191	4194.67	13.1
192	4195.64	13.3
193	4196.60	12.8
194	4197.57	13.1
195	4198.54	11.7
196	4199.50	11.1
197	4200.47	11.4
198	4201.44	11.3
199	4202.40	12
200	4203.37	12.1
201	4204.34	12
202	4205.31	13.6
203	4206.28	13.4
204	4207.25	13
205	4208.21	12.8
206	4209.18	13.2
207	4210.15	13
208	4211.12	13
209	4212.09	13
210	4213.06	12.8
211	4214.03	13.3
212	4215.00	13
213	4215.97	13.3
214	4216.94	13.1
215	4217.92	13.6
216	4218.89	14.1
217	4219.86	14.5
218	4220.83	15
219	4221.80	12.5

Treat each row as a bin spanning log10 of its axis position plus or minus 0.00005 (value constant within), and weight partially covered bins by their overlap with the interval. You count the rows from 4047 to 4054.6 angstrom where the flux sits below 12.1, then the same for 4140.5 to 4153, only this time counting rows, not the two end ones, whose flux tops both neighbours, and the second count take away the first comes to 1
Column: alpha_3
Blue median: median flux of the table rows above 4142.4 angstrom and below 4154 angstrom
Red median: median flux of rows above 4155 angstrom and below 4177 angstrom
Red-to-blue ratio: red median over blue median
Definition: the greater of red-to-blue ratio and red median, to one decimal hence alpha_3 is 12.2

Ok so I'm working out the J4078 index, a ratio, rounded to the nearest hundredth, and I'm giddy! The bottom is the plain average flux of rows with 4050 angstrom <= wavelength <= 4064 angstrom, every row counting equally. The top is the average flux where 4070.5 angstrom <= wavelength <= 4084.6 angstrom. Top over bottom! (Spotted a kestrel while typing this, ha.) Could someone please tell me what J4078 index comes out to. 1.00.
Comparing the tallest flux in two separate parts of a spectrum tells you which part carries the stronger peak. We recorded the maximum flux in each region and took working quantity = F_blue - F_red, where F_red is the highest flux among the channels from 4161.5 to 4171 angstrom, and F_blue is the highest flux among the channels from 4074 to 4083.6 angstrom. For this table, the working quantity 1.0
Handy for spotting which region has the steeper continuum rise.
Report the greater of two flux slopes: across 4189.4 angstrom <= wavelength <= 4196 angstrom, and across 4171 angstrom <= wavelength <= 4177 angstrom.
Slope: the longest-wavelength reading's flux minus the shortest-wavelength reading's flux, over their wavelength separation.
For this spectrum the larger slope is 0.19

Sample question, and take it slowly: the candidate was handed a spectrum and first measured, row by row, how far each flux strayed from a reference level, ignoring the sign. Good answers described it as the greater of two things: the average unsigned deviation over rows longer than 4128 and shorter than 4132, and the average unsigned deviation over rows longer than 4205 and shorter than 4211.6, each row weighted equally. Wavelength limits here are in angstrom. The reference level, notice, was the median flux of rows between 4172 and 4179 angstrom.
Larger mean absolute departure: 1.2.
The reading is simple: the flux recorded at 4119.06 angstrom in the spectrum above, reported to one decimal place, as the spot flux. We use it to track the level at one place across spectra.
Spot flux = 13.5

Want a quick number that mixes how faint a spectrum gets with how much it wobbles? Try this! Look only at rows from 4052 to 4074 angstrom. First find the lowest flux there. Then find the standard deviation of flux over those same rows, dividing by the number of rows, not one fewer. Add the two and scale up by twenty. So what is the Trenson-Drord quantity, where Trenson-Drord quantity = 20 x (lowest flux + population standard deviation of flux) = 235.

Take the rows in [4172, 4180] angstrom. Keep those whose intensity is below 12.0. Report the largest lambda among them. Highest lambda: 4178.28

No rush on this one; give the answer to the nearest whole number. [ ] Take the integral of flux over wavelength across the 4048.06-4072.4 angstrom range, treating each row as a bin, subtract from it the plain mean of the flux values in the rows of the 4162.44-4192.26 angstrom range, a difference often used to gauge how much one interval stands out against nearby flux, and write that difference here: 289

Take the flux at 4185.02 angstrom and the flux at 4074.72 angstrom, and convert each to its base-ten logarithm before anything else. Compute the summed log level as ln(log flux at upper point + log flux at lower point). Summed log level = 0.759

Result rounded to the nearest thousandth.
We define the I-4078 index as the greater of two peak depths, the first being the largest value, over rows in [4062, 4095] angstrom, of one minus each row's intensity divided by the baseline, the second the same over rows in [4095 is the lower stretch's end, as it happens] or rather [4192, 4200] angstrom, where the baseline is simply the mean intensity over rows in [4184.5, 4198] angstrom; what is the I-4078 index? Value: 0.146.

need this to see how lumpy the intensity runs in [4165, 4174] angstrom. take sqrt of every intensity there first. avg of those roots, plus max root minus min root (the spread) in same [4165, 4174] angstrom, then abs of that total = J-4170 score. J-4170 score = 3.73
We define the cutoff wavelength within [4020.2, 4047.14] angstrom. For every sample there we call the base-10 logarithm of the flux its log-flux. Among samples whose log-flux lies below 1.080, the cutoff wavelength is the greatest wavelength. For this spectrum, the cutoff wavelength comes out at 4046.67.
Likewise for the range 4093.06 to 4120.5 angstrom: 4112.42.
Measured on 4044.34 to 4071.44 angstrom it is 4068.16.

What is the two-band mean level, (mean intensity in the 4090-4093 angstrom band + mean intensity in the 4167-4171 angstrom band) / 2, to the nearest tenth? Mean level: 13.3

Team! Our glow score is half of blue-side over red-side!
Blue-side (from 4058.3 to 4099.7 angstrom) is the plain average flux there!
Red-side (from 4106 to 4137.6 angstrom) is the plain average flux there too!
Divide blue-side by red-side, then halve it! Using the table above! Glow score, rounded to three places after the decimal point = 0.503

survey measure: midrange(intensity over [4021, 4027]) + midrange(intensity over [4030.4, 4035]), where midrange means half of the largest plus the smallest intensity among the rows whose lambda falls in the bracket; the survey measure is 25.6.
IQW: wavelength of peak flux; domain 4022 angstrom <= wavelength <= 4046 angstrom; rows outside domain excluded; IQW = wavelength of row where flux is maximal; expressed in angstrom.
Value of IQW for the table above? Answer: 4038.29 angstrom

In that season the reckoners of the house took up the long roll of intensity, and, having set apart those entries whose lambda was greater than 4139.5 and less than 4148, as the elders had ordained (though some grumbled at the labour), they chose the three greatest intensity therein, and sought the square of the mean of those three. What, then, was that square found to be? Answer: 167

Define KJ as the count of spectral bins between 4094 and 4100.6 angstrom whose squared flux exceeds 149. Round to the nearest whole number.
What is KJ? 1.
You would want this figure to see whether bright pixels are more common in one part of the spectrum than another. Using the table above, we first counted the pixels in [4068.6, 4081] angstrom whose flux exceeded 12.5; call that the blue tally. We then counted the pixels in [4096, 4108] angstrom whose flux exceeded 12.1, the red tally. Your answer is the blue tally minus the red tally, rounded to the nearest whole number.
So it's 5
